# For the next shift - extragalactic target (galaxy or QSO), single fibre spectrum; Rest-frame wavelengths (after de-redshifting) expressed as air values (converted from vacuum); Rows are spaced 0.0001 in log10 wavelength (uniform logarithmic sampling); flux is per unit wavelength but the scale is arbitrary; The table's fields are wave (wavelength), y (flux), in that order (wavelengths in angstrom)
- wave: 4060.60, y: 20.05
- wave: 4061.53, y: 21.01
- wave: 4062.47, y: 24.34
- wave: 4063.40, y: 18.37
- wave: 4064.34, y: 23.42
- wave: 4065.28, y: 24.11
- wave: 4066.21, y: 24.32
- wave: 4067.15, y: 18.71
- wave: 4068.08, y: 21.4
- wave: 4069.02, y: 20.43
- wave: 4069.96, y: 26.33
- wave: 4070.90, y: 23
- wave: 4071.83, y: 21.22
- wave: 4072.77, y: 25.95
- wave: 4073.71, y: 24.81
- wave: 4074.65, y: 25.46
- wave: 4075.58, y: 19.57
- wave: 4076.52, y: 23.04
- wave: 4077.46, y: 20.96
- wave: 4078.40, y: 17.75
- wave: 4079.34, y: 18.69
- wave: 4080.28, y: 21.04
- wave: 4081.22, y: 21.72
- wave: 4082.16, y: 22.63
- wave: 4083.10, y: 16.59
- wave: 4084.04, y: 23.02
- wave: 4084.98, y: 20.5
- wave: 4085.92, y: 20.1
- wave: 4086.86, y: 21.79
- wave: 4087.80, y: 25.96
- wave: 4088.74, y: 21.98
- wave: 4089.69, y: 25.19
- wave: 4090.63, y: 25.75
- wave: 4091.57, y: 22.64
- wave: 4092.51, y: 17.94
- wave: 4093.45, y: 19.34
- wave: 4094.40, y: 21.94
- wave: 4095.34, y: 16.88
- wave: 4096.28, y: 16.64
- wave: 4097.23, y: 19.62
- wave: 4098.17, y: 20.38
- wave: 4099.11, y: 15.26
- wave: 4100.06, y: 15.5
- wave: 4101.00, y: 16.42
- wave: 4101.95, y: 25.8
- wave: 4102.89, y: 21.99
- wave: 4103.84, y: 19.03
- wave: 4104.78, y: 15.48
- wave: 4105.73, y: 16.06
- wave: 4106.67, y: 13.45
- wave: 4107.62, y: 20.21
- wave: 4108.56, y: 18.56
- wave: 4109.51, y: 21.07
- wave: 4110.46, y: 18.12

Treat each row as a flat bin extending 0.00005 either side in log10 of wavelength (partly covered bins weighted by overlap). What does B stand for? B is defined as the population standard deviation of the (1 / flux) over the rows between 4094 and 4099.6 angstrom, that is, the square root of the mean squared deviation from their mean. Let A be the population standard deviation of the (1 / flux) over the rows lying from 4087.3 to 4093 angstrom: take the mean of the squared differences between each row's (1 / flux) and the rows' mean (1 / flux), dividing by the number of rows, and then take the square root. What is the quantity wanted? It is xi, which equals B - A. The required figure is 0.001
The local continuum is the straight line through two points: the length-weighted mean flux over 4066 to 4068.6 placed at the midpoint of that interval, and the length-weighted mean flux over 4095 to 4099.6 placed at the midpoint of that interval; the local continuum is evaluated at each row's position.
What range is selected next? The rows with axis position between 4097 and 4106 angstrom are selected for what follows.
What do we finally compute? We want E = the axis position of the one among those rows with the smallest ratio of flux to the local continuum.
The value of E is 4099.11 angstrom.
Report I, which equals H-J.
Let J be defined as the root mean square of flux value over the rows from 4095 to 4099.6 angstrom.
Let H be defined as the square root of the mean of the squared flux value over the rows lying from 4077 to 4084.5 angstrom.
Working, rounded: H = 20.4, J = 17.9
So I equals 3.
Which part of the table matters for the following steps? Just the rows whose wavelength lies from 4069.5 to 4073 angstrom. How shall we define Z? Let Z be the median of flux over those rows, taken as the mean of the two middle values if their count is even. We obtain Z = 24.5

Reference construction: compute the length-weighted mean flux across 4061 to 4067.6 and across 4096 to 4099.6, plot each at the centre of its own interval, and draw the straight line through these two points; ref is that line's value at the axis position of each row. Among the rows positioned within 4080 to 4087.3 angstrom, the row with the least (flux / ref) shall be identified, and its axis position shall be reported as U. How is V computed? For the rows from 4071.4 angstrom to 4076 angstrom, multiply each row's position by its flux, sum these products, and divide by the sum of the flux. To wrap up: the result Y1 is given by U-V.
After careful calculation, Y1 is 9.4 angstrom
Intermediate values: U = 4083.10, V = 4073.7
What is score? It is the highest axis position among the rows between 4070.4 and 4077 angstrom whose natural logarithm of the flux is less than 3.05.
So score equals 4075.58 angstrom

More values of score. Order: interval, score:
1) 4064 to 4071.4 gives 4069.02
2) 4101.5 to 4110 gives 4109.51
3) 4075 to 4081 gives 4080.28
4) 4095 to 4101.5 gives 4101.00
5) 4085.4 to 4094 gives 4093.45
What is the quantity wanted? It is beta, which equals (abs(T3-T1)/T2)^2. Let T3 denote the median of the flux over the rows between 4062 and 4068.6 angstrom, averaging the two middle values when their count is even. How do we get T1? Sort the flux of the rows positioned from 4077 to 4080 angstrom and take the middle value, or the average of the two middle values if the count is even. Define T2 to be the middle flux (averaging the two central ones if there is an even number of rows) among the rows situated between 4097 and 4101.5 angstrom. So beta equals 0.083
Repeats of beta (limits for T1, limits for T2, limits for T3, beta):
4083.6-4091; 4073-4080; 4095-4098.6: 0.041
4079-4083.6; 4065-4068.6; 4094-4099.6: 0.015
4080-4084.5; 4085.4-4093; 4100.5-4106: 0.032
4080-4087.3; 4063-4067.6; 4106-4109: 0.014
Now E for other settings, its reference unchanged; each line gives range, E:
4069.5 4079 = 4078.40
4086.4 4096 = 4095.34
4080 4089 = 4083.10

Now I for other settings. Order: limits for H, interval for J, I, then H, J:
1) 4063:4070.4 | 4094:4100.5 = 4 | 22.3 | 18.2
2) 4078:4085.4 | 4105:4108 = 4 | 20.4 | 16.8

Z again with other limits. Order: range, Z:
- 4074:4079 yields 21.0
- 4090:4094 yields 21.0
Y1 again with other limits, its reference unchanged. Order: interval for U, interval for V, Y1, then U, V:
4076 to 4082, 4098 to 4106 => -23.5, 4078.40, 4101.9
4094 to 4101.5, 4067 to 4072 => 29.5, 4099.11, 4069.6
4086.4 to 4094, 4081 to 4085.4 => 9.4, 4092.51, 4083.1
